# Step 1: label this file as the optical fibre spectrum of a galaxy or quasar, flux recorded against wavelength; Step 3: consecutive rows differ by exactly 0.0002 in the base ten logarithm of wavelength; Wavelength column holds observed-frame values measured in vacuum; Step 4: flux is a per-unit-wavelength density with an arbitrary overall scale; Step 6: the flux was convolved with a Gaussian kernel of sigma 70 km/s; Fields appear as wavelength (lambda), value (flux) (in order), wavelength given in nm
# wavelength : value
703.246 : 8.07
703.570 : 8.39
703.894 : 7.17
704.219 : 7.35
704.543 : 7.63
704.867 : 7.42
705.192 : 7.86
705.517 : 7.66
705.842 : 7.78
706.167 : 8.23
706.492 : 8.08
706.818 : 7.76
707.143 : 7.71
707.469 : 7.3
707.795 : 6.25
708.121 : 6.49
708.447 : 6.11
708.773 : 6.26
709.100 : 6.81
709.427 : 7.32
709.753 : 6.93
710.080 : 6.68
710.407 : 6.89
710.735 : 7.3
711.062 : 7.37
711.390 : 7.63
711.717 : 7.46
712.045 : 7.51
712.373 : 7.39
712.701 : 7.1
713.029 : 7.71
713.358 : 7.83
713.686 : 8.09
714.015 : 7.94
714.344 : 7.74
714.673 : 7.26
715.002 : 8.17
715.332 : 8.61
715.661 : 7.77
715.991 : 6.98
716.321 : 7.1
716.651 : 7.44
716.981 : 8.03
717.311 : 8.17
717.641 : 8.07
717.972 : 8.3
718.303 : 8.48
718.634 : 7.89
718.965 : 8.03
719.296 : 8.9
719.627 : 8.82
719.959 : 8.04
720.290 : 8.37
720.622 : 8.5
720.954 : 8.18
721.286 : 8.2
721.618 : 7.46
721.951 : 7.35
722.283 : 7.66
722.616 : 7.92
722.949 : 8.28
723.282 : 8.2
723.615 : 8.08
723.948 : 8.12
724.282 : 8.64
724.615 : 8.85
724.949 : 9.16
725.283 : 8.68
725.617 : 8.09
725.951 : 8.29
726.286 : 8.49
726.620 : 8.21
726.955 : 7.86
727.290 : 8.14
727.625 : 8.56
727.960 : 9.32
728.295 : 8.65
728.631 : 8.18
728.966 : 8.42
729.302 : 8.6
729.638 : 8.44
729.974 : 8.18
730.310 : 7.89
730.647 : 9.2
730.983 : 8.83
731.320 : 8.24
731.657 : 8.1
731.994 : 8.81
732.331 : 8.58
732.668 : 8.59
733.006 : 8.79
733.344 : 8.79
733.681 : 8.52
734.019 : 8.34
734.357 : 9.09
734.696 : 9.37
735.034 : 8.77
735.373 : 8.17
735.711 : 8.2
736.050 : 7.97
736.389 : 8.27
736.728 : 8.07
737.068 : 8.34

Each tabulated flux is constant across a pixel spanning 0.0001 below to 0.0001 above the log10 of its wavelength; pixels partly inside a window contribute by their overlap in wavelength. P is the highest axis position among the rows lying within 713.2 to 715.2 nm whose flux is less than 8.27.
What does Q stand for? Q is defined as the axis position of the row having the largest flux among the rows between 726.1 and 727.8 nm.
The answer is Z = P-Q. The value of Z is -12.62 nm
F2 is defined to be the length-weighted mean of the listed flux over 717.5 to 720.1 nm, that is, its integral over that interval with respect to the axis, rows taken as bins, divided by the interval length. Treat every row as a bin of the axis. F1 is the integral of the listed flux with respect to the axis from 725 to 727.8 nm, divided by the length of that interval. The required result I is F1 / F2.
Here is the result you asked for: 1.00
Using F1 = 8.33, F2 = 8.32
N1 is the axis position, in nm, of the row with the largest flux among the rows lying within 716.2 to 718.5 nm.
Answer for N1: 718.303 nm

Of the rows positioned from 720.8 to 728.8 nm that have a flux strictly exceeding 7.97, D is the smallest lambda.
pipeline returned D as 720.954 nm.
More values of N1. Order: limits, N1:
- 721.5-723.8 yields 722.949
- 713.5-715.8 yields 715.332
